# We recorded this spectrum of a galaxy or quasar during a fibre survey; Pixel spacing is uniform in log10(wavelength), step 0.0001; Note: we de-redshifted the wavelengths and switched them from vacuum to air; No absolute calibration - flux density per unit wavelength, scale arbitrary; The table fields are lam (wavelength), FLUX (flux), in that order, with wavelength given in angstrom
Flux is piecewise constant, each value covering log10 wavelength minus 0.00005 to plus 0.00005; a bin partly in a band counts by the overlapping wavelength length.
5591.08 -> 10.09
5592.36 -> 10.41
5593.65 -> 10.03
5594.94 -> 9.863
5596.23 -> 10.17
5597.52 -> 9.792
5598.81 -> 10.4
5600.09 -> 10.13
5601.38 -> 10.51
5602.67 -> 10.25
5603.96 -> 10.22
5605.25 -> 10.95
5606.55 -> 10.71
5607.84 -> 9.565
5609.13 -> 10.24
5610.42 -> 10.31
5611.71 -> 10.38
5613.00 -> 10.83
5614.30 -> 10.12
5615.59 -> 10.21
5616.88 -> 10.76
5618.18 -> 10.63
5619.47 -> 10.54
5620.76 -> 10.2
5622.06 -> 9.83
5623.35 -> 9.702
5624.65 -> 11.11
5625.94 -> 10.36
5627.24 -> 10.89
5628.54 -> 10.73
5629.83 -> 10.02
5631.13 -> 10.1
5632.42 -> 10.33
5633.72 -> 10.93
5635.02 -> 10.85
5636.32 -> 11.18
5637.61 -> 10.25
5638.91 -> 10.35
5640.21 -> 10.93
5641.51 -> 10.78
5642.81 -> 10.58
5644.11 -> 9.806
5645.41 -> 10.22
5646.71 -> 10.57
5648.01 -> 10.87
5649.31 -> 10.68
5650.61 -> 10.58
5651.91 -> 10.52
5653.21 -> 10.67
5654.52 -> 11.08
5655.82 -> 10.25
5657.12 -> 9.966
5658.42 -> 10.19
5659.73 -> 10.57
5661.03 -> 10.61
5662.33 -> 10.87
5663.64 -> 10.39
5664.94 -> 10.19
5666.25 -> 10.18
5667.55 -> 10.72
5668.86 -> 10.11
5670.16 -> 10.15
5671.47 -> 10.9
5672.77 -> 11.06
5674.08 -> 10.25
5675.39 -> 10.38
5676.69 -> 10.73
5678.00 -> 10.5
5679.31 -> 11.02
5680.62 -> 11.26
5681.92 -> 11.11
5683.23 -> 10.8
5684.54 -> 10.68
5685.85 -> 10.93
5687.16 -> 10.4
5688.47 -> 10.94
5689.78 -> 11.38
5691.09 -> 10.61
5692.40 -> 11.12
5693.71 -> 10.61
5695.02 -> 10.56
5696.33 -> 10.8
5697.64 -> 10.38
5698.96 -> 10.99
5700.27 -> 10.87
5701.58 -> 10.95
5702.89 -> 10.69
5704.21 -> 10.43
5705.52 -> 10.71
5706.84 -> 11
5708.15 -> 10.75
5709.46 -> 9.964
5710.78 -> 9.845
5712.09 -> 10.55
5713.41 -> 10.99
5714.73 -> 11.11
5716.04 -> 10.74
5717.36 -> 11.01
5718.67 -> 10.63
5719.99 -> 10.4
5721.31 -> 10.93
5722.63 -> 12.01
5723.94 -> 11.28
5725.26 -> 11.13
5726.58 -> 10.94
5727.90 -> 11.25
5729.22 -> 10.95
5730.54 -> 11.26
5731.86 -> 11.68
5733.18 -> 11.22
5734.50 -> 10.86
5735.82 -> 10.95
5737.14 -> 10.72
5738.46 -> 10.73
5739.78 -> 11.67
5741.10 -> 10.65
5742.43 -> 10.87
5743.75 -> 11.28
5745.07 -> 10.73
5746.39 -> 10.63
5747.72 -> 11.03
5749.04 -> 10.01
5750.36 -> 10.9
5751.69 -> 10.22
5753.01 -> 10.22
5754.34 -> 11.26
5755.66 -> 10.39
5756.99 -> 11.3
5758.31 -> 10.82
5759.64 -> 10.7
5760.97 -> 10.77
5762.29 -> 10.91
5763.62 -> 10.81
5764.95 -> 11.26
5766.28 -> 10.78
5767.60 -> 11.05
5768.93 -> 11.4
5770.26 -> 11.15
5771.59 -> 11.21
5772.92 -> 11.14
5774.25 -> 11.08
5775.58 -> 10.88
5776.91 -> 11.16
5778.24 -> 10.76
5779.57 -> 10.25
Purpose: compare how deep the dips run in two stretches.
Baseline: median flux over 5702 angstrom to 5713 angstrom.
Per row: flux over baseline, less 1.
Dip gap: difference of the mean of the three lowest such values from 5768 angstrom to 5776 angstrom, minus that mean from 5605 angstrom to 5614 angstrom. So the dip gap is 0.094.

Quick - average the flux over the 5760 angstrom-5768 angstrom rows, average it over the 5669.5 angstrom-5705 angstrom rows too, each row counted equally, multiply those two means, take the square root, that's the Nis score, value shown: 10.8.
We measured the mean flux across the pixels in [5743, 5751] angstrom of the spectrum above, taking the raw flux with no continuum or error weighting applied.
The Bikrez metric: 10.8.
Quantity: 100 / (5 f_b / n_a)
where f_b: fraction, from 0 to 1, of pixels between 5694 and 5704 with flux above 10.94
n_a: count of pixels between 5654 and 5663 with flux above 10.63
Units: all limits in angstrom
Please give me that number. 140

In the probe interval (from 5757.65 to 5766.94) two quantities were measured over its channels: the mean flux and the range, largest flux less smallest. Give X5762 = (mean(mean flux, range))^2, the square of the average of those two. 32.6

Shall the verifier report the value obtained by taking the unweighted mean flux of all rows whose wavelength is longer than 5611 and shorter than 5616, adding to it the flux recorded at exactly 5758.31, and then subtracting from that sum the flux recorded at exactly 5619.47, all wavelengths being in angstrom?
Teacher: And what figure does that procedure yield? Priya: 10.7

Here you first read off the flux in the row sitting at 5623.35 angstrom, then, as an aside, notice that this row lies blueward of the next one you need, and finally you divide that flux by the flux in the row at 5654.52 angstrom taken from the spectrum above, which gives 0.88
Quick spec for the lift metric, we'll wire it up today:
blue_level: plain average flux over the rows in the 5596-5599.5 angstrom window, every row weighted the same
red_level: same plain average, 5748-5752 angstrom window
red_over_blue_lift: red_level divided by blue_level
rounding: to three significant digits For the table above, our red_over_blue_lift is 1.03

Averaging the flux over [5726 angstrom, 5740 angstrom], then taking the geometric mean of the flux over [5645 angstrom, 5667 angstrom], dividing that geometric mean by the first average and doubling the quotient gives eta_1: 1.89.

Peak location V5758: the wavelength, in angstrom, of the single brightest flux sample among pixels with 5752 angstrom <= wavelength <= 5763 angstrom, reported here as 5756.99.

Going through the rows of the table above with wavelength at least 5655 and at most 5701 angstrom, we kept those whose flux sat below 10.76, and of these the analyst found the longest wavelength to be 5697.64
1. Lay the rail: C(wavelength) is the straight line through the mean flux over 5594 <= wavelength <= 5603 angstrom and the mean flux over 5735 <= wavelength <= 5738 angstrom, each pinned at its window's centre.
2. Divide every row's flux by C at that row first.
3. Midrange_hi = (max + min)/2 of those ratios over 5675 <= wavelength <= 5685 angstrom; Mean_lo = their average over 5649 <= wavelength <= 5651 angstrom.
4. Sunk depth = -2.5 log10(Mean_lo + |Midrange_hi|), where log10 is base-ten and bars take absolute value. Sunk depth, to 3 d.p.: -0.778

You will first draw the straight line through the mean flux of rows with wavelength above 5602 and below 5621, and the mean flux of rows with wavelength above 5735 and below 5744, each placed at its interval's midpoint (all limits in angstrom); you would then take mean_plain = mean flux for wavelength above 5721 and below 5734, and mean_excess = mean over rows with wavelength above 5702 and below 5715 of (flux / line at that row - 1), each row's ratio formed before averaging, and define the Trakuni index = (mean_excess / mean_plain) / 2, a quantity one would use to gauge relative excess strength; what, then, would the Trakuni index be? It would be -0.0010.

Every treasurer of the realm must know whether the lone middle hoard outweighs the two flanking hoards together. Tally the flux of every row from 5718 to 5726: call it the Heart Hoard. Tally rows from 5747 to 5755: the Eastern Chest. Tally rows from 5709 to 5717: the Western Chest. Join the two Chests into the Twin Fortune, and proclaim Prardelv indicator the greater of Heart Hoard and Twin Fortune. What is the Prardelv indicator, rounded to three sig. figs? 127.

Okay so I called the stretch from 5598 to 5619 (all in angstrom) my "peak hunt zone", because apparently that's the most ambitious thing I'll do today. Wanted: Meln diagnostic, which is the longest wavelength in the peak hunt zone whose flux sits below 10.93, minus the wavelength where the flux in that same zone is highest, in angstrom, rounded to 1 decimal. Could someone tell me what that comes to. 12.9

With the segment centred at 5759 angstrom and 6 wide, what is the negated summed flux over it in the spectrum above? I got -43.6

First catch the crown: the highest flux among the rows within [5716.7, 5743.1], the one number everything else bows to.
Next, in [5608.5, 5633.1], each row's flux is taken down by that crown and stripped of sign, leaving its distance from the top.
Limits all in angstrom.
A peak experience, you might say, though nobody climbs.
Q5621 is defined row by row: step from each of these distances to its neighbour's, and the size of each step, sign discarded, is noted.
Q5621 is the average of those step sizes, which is 0.38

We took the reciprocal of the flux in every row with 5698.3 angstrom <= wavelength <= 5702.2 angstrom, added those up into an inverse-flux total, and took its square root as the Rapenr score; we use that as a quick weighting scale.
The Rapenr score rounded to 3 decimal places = 0.524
